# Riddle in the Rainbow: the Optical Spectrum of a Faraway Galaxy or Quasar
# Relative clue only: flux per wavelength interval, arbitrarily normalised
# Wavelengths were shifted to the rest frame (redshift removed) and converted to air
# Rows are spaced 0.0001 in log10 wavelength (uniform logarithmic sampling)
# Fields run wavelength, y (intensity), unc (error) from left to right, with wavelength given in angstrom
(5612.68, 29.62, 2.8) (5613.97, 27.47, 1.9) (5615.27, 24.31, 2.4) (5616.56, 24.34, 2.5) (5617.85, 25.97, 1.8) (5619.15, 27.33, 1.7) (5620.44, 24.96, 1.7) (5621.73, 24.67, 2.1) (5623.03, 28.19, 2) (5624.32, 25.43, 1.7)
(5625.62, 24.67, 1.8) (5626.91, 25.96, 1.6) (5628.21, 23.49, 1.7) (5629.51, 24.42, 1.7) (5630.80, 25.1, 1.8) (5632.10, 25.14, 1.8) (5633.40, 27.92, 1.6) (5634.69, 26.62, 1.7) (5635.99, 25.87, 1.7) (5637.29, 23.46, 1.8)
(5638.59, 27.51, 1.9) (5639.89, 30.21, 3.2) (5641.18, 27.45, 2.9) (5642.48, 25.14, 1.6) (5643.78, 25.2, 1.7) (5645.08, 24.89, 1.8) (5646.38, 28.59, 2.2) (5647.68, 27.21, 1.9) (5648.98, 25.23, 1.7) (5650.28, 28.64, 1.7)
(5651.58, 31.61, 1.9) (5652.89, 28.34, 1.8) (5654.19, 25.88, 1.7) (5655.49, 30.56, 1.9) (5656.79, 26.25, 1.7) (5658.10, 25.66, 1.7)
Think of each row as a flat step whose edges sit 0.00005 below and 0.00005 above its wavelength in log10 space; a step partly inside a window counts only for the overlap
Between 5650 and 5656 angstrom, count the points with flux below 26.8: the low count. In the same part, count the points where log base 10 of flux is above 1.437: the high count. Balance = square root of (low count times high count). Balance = 2.00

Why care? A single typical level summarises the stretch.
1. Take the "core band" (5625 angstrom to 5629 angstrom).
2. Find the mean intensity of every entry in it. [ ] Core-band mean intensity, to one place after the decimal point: 24.7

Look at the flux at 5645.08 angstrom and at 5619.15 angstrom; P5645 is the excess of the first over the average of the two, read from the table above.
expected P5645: -1.2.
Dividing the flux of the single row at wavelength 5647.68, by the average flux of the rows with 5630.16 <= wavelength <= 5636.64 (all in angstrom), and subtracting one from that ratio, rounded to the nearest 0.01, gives 0.04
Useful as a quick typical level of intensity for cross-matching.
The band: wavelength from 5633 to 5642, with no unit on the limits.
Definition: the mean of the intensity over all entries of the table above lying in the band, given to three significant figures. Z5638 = 27.0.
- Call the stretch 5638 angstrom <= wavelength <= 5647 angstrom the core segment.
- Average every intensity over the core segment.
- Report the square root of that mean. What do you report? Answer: 5.20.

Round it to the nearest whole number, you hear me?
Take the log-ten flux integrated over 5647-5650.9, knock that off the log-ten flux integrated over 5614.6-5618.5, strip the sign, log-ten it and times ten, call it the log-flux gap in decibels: -8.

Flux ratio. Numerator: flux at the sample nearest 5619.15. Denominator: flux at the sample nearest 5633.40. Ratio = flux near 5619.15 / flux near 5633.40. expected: 0.98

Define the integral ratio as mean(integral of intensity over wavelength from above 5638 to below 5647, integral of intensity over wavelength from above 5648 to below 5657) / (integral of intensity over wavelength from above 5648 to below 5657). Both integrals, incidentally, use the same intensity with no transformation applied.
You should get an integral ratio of 0.98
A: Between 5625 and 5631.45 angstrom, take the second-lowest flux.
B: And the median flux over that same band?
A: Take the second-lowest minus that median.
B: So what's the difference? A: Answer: -0.25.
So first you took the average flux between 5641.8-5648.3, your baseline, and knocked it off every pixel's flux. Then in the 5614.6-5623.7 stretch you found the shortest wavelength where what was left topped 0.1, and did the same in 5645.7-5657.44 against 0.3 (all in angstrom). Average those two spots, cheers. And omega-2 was 5632.8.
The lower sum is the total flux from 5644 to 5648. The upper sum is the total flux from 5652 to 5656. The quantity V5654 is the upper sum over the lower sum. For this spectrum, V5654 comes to 1.05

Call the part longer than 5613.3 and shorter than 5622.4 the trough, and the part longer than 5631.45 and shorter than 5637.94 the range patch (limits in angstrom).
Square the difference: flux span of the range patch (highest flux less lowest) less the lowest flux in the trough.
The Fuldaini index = 394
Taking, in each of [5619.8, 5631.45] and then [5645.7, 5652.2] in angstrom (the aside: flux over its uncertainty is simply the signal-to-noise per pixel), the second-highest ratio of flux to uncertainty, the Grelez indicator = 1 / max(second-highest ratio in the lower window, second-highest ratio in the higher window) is 0.0601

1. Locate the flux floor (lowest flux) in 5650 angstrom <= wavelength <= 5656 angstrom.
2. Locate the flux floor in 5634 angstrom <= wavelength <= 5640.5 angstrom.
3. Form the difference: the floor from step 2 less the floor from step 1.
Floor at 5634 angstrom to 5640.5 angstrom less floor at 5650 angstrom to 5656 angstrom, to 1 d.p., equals -2.4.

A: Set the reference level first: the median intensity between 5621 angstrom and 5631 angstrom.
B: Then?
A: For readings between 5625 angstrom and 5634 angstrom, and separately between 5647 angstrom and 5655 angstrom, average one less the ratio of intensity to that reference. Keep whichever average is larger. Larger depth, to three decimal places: -0.014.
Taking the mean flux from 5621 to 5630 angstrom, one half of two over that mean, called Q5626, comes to 0.0396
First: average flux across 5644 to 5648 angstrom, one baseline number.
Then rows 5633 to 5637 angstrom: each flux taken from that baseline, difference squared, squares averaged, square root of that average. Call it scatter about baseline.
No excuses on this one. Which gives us 0.85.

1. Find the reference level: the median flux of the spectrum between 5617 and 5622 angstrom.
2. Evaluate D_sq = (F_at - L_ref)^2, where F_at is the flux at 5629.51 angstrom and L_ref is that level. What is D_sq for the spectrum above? 1.1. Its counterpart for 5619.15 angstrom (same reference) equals 3.5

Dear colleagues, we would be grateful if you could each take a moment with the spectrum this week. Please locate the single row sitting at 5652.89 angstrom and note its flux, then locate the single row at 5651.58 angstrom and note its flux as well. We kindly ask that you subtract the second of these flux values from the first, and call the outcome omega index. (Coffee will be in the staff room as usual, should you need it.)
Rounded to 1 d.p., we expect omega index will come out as -3.3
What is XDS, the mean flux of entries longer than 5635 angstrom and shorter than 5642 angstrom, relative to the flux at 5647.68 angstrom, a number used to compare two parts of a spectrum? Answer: 0.99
